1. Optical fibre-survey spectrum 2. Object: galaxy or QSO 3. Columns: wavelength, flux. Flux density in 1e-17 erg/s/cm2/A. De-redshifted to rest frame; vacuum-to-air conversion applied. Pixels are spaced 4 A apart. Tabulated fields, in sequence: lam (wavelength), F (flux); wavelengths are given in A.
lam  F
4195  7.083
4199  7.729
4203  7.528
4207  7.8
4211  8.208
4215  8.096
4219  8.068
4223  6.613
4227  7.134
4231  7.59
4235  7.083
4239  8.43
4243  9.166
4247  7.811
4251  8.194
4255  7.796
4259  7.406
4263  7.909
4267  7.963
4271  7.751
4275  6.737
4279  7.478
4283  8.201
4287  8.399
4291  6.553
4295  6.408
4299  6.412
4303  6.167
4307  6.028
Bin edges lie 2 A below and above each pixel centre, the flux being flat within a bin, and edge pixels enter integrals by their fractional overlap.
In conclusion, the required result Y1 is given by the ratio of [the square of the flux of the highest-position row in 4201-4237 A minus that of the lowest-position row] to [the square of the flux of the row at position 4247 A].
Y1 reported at -0.1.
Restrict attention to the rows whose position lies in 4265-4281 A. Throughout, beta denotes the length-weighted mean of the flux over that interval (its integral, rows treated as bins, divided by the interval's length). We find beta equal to 7.5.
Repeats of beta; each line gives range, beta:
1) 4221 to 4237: 7.1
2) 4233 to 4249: 8.1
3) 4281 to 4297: 7.4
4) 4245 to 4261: 7.8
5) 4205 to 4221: 8.0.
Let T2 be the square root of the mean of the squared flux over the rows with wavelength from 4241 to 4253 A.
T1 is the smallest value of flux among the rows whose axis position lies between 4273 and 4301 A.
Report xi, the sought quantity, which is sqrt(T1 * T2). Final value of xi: 7.3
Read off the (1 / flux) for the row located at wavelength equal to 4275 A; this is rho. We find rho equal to 0.148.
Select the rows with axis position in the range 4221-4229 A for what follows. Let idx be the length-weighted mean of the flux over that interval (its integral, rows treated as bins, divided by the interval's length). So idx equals 6.9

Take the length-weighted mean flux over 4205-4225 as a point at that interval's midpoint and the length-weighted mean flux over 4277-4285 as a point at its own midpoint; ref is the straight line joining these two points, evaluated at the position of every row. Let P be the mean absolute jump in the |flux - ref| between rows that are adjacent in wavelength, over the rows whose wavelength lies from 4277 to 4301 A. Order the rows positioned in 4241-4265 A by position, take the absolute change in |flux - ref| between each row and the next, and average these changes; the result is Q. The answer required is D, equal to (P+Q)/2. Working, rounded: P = 0.2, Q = 0.57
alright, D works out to 0.39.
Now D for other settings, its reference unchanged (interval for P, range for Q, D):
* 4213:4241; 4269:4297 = 0.44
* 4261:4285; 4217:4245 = 0.45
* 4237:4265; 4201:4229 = 0.47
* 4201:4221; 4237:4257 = 0.45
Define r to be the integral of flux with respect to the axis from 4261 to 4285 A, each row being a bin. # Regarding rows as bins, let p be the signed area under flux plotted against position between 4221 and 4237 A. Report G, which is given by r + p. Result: 298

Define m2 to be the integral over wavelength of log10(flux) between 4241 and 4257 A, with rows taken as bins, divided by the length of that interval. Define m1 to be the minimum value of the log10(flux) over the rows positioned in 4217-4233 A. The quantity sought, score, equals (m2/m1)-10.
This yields -8.88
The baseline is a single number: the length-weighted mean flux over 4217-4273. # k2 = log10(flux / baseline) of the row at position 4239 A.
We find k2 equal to 0.03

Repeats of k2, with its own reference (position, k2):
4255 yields 0.00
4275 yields -0.06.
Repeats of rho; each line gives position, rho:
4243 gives 0.109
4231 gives 0.132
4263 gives 0.126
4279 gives 0.134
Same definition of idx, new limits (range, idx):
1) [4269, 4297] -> 7.4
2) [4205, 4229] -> 7.7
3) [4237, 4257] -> 8.3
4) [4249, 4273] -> 7.8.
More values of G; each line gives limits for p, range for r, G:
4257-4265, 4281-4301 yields 205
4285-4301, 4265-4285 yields 264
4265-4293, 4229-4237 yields 271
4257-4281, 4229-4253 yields 374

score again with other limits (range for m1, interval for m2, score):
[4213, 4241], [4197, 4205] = -8.92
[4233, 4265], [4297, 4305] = -9.06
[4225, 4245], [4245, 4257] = -8.94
